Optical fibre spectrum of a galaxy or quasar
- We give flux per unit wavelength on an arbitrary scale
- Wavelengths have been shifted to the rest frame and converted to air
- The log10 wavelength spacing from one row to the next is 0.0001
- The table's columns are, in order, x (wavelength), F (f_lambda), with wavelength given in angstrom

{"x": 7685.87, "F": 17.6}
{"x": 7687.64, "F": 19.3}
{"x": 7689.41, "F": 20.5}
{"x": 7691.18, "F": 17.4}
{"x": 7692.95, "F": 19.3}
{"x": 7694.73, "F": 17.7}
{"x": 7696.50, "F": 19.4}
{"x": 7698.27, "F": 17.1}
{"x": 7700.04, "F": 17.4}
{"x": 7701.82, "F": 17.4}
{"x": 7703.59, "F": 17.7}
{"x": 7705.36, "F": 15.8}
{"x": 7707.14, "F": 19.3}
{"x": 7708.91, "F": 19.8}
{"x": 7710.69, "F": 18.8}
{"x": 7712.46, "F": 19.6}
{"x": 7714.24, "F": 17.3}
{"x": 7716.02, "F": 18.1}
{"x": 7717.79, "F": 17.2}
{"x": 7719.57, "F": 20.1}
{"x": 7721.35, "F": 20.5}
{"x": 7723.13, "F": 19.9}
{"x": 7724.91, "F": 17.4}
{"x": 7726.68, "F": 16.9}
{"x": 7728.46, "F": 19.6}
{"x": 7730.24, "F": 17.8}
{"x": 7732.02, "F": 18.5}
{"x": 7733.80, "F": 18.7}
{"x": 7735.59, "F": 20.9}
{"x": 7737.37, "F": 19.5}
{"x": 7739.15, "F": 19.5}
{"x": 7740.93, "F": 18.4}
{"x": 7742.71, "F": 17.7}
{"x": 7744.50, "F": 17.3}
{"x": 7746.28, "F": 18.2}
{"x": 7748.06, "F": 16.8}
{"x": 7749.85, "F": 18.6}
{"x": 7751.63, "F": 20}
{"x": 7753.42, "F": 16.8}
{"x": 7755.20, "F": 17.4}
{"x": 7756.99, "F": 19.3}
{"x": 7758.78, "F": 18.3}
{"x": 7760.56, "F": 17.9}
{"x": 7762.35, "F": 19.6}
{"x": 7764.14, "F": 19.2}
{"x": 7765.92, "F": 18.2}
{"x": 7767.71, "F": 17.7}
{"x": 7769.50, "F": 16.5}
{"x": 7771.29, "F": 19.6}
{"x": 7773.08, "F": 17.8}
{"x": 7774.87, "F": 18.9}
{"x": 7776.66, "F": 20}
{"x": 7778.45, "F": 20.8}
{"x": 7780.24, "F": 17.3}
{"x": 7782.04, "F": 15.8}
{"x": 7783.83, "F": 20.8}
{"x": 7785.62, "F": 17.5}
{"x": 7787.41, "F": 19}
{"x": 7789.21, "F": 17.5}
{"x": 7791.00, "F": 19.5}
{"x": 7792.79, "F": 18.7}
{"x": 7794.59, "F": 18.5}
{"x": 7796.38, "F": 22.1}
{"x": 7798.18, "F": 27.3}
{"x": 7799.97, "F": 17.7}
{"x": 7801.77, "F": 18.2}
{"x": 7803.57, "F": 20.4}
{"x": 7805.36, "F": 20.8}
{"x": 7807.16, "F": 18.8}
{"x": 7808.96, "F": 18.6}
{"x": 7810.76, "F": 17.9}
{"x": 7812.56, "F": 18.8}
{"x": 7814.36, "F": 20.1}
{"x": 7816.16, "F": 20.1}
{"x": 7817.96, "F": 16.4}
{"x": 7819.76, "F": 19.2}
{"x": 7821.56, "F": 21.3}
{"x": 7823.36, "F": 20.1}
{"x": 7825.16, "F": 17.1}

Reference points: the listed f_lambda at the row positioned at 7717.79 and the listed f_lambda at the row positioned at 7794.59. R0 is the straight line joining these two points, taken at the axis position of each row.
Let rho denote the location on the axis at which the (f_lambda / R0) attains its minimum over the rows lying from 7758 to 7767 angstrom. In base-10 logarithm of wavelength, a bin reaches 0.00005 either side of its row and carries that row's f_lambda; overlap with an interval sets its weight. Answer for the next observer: 7760.56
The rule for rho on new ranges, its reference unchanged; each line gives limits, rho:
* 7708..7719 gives 7717.79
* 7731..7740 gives 7732.02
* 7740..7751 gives 7748.06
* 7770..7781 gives 7780.24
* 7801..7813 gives 7810.76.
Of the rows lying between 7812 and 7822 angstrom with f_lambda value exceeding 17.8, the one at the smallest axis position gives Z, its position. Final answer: 7812.56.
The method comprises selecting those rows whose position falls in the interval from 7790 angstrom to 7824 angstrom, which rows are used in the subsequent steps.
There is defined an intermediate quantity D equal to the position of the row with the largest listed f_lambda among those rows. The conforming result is 7798.18 angstrom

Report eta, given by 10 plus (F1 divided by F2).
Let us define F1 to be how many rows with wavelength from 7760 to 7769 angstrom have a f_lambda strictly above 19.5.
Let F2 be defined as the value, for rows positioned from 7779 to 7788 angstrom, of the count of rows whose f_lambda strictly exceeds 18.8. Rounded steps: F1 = 1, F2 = 2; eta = 10.5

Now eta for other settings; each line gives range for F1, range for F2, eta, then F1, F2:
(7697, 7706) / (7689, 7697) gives 10.0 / 0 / 3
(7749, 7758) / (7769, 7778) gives 10.3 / 1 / 3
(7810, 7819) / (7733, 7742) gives 10.7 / 2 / 3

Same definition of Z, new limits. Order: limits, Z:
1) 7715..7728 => 7716.02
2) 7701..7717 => 7707.14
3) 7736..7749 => 7737.37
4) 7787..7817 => 7787.41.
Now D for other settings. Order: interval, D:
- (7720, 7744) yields 7735.59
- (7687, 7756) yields 7735.59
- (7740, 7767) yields 7751.63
